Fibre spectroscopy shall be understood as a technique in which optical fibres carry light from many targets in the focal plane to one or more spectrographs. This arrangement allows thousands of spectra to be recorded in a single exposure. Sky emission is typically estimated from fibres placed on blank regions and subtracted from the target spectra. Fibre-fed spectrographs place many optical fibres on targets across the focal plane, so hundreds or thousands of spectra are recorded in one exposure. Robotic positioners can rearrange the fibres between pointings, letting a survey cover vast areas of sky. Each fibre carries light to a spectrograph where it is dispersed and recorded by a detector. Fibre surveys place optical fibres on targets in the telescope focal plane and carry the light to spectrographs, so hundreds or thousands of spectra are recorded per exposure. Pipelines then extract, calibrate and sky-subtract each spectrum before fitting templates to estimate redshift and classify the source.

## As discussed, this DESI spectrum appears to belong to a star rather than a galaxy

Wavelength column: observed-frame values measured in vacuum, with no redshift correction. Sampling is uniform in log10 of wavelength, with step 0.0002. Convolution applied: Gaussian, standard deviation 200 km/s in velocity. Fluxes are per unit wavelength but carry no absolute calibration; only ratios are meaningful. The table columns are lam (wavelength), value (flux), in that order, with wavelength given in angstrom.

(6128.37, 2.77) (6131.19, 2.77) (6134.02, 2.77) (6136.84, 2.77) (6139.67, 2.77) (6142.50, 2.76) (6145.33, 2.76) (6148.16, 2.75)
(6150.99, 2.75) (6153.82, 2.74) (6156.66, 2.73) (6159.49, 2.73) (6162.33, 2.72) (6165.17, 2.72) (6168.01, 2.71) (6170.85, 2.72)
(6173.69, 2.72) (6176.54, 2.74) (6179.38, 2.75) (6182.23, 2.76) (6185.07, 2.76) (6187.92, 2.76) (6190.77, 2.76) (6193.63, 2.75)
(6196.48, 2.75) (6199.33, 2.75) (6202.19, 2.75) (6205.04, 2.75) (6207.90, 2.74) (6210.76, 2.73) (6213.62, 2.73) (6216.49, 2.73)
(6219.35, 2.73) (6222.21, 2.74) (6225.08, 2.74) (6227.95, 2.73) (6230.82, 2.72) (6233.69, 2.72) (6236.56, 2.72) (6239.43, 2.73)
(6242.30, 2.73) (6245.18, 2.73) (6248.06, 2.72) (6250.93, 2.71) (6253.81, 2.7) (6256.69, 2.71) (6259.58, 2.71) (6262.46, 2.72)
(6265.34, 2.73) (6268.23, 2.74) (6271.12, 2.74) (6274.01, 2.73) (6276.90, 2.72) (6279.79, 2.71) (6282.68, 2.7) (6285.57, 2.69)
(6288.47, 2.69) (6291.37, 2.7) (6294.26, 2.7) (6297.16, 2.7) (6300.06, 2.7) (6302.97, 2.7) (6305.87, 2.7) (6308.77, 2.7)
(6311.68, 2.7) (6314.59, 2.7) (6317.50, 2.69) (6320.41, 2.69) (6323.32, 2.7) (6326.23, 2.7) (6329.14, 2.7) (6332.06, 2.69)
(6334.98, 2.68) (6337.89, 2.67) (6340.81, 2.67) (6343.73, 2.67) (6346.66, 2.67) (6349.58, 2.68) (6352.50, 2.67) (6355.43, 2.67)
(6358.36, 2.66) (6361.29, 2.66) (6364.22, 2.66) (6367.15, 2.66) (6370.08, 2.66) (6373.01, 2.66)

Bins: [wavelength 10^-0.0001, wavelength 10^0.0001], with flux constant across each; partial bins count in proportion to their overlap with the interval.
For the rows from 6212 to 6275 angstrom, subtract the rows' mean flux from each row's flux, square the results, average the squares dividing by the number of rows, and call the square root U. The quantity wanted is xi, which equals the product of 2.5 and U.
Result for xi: 0.027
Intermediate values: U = 0.011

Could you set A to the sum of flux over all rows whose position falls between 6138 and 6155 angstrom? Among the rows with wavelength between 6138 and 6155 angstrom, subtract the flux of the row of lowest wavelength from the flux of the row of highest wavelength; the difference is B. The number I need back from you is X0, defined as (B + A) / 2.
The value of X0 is 8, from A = 17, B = -0.030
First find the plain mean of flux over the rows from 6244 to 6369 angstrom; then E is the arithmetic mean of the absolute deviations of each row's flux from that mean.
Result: 0.0171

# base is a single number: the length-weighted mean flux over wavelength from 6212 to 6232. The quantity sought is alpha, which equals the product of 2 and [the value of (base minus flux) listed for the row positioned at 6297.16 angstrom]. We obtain 0.06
